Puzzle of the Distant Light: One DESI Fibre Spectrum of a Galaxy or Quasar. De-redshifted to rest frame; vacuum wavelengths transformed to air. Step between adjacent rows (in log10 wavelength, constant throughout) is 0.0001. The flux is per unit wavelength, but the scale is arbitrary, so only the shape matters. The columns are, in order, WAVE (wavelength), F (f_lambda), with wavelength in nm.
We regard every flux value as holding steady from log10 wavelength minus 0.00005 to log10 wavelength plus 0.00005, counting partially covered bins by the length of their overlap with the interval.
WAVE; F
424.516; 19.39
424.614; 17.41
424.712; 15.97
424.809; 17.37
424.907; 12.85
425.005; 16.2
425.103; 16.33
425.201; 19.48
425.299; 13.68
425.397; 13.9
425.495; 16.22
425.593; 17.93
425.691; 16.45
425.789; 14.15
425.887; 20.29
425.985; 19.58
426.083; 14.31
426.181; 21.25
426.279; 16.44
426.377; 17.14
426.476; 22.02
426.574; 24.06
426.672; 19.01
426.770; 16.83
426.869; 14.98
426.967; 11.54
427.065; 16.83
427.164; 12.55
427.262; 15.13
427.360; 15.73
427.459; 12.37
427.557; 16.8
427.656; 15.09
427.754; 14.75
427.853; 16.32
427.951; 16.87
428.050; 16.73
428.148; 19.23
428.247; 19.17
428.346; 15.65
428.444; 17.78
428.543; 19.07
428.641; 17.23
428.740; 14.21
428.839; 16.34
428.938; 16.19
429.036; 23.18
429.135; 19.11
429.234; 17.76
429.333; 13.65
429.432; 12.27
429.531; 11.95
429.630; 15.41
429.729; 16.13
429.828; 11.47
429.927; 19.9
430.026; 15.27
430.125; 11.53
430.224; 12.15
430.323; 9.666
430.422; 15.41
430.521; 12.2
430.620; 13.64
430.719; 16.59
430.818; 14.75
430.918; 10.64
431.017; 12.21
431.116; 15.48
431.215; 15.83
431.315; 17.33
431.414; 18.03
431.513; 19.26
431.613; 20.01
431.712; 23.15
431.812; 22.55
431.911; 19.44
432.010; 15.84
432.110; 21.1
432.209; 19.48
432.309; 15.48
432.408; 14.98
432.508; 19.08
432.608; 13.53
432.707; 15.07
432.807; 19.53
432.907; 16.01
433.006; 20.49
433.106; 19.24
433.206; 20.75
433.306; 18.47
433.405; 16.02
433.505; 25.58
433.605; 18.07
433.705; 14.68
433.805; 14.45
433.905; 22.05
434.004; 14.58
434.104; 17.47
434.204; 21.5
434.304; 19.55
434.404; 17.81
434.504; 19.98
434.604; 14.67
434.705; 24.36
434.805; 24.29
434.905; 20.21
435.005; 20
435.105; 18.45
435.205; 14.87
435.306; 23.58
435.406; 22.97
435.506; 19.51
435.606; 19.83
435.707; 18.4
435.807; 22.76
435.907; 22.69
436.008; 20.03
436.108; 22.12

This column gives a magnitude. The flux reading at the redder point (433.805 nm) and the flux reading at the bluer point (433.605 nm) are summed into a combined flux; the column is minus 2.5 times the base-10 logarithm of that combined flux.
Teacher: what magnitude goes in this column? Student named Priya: -3.78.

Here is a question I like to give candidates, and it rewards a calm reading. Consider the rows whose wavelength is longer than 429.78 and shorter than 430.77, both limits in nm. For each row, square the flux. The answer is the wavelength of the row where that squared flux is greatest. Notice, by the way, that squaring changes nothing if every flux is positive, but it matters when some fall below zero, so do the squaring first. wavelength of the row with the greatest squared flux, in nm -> 429.927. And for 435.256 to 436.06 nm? 435.306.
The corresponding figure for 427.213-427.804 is 427.557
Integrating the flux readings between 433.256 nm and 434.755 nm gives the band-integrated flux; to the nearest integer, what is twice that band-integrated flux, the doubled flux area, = 56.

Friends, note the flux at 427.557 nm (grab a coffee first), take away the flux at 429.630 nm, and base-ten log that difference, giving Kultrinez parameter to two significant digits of 0.14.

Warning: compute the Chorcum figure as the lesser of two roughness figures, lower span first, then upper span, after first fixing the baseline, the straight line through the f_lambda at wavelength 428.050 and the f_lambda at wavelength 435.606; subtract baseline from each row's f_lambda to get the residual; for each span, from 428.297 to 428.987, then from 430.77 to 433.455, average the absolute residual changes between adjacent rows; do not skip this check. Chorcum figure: 1.8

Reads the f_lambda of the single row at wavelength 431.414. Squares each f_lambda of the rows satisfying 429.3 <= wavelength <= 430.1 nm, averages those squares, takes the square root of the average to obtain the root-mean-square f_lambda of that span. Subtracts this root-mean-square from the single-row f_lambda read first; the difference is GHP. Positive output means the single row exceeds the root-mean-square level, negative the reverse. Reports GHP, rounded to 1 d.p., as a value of 3.3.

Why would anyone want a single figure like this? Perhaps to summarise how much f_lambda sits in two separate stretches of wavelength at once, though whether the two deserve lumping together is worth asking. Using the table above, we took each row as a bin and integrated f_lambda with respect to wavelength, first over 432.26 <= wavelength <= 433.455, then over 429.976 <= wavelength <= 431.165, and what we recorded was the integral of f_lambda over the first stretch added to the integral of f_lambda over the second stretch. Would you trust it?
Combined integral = 37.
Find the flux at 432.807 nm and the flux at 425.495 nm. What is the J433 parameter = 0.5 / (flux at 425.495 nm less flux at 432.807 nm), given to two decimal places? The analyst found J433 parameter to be -0.15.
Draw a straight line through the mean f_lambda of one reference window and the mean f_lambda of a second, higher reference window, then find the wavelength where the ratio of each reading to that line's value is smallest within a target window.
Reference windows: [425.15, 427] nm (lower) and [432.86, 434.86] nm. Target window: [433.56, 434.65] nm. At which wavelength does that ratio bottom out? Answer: 433.805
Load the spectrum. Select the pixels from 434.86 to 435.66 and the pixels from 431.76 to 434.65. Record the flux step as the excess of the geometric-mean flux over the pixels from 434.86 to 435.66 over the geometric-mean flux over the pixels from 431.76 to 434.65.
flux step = 2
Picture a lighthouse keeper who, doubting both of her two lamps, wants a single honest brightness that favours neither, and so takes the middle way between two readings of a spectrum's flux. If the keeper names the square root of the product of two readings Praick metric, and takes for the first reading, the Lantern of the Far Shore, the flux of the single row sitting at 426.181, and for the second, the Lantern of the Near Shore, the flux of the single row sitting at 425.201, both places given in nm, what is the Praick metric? 20.3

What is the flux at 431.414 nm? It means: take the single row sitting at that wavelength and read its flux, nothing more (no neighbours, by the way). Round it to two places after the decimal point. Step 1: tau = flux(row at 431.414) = 18.03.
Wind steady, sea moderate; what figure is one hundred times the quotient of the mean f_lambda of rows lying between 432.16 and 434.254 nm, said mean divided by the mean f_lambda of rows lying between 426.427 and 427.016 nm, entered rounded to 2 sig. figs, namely 99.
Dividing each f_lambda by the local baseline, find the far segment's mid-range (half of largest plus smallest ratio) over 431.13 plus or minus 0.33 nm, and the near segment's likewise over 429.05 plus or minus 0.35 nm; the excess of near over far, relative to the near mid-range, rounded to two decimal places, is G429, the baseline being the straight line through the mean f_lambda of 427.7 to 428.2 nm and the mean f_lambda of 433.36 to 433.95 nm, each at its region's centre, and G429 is 0.25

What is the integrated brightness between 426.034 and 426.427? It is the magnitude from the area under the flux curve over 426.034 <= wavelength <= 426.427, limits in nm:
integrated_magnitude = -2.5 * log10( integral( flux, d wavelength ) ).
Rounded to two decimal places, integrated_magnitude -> -2.08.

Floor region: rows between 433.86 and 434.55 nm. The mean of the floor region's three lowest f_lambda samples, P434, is 16.6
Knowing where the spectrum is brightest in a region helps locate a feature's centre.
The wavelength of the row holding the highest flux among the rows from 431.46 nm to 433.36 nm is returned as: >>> 431.712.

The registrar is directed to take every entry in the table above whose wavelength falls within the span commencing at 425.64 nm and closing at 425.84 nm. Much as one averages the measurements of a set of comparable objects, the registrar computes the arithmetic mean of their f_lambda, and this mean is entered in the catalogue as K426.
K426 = 15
